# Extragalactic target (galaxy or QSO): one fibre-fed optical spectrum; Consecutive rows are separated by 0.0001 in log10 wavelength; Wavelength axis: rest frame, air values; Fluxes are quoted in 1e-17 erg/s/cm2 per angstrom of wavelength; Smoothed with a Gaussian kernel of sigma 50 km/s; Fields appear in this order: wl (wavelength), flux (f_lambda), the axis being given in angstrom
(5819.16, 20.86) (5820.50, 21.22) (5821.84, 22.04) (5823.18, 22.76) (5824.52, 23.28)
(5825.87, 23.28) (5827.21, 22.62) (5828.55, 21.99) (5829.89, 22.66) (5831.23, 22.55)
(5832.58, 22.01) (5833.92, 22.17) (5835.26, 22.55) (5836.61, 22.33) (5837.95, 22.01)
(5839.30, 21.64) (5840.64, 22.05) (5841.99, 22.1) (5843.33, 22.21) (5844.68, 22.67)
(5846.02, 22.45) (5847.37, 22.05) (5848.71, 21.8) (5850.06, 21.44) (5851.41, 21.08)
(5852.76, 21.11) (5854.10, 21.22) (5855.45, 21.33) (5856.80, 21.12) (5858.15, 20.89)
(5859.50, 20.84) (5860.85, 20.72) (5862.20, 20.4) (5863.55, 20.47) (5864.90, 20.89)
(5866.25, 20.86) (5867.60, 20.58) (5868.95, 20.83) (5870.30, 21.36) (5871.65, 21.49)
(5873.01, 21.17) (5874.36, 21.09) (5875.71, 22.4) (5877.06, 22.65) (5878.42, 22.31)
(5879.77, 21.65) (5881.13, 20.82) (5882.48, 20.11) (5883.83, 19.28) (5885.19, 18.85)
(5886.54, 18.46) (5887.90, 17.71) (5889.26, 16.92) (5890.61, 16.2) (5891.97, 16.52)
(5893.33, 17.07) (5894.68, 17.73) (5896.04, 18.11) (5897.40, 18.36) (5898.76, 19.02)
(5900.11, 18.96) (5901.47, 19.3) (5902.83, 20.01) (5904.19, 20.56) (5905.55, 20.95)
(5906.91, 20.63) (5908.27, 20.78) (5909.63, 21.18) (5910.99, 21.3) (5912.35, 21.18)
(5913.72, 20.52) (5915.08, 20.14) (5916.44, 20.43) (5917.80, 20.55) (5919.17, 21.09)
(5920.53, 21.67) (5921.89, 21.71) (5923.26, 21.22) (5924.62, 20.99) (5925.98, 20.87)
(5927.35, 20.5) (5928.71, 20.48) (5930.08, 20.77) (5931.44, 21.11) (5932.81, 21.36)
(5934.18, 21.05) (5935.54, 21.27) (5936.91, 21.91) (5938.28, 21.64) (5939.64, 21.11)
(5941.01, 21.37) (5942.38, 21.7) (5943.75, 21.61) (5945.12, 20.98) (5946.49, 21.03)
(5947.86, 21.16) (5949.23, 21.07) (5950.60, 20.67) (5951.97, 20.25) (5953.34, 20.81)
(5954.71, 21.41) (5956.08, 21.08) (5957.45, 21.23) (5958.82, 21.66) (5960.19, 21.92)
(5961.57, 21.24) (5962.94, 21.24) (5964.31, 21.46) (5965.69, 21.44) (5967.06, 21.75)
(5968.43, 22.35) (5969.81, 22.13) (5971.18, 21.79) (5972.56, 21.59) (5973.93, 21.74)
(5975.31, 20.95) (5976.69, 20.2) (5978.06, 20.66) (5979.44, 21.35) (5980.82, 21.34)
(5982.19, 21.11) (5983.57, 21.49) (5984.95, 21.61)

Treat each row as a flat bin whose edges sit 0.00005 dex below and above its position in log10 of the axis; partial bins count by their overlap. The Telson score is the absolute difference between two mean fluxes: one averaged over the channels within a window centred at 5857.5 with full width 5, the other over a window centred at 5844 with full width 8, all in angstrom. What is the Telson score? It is 1.2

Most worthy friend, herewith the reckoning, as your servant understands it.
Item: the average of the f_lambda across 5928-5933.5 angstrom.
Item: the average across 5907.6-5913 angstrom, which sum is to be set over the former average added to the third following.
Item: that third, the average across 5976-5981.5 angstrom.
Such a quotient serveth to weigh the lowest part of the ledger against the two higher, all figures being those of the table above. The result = 0.505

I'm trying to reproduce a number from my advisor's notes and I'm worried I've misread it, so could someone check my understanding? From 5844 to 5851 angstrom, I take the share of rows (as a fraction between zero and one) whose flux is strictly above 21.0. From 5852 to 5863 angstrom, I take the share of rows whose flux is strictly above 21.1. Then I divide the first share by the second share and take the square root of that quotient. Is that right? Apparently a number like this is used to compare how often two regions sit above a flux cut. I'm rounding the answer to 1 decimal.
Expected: 1.4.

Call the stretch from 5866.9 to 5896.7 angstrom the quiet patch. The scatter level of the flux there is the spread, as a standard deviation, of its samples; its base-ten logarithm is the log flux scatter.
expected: 0.3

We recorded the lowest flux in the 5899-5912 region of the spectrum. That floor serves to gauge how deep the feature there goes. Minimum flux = 18.96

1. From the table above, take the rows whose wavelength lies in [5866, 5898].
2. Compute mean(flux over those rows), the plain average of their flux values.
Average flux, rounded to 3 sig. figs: 19.7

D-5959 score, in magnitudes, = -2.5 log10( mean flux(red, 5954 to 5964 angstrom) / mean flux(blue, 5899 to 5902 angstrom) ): -0.12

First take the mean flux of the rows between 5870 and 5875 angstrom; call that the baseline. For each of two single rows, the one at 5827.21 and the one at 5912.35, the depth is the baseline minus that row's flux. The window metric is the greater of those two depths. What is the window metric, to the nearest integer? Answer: 0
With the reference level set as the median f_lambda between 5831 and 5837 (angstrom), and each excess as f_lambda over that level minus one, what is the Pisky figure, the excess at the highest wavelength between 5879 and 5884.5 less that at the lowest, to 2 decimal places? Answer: -0.11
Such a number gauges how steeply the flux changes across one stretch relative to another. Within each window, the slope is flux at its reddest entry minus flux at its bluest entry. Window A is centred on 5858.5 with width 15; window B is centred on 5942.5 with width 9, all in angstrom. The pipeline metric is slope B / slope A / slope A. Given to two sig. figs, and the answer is -17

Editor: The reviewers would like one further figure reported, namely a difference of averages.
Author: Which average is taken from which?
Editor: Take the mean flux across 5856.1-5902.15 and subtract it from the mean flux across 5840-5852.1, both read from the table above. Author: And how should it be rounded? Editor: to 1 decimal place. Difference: 2.1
